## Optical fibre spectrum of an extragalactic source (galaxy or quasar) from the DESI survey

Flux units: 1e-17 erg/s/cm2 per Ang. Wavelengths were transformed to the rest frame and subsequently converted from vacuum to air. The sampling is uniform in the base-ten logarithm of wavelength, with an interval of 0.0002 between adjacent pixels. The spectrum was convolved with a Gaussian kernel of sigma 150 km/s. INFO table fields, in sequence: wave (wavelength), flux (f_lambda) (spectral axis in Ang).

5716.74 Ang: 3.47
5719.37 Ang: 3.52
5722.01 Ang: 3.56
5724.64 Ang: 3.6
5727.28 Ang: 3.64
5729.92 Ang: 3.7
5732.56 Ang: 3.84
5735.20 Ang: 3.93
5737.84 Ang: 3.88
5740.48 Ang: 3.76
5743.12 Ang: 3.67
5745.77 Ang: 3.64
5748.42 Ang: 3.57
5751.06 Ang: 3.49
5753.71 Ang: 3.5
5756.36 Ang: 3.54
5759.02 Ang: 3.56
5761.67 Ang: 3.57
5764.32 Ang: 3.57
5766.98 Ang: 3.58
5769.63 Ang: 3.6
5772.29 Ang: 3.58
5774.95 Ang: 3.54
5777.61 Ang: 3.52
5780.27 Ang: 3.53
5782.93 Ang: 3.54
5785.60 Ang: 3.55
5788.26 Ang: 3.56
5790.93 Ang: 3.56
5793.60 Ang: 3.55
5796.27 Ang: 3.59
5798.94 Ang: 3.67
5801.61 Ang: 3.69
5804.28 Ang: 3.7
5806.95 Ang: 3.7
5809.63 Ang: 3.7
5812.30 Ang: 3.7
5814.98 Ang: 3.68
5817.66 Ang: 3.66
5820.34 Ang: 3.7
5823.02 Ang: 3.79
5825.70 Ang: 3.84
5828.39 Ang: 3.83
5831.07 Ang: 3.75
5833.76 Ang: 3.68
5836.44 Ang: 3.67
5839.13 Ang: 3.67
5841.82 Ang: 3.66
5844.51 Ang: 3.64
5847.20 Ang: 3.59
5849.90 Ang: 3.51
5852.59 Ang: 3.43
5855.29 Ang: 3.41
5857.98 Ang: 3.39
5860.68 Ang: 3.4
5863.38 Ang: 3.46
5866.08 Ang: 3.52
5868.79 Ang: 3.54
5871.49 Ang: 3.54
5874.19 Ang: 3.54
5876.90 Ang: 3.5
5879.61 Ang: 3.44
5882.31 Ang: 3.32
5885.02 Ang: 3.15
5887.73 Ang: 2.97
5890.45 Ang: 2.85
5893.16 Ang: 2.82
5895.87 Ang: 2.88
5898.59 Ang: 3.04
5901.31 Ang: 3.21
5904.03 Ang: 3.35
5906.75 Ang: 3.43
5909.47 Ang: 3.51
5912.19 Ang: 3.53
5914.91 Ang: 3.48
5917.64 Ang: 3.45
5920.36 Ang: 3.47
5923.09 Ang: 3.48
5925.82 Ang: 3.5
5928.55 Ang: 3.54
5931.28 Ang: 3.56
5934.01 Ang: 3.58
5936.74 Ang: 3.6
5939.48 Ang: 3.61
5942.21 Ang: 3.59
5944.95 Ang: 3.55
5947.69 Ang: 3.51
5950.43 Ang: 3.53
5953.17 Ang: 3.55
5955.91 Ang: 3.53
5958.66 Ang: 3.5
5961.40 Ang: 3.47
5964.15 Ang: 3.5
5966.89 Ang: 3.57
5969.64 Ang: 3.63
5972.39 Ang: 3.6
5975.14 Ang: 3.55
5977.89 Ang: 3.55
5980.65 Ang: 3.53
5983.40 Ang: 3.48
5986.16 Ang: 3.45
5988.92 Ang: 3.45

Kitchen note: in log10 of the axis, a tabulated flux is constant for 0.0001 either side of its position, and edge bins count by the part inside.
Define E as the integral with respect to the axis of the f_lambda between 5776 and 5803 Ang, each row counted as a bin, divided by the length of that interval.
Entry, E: 3.58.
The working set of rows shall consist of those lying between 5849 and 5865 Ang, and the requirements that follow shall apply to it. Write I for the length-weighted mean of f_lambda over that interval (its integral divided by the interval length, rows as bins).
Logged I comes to 3.43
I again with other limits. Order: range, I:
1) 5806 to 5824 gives 3.70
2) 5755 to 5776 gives 3.57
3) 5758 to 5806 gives 3.58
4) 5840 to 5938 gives 3.40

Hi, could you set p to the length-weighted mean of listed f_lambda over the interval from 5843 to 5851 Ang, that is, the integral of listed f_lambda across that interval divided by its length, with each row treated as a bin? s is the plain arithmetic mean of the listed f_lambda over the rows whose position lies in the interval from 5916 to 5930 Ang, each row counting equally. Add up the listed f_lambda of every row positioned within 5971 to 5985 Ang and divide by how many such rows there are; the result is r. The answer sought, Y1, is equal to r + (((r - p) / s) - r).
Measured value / -0.012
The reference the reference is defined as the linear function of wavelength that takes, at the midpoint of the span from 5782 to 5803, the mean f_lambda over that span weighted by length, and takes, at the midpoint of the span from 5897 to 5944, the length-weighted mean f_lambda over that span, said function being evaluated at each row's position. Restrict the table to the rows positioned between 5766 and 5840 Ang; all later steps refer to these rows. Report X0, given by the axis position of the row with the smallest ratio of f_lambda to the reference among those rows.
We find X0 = 5777.61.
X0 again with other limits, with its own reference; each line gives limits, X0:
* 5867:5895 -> 5893.16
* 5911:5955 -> 5917.64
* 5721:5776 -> 5751.06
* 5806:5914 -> 5893.16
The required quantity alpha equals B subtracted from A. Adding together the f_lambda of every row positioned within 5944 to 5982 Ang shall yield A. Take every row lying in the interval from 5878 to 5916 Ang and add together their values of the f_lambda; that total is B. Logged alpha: 5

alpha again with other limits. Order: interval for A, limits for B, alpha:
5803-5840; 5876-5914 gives 7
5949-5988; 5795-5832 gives -3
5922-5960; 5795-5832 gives -2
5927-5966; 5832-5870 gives 0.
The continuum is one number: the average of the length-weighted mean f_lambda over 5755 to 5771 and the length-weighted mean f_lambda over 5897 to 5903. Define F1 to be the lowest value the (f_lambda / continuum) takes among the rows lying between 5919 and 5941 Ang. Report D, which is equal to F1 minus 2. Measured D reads -0.96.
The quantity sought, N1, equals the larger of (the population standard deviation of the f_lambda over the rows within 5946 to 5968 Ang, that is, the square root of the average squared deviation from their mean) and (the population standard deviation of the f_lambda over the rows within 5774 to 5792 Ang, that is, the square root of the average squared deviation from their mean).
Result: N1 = 0.03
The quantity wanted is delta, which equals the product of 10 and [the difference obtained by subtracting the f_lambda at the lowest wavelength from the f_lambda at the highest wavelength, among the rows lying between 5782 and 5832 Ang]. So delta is 2.1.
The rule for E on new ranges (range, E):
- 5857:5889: 3.40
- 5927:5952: 3.56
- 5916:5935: 3.51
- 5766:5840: 3.65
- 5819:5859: 3.64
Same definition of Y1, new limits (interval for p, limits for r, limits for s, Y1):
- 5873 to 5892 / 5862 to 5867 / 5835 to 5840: 0.067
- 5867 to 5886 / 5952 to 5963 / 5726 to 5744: 0.019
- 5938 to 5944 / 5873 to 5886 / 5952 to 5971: -0.058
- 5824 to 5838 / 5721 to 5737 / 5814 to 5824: -0.011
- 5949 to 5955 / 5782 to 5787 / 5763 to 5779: 0.001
